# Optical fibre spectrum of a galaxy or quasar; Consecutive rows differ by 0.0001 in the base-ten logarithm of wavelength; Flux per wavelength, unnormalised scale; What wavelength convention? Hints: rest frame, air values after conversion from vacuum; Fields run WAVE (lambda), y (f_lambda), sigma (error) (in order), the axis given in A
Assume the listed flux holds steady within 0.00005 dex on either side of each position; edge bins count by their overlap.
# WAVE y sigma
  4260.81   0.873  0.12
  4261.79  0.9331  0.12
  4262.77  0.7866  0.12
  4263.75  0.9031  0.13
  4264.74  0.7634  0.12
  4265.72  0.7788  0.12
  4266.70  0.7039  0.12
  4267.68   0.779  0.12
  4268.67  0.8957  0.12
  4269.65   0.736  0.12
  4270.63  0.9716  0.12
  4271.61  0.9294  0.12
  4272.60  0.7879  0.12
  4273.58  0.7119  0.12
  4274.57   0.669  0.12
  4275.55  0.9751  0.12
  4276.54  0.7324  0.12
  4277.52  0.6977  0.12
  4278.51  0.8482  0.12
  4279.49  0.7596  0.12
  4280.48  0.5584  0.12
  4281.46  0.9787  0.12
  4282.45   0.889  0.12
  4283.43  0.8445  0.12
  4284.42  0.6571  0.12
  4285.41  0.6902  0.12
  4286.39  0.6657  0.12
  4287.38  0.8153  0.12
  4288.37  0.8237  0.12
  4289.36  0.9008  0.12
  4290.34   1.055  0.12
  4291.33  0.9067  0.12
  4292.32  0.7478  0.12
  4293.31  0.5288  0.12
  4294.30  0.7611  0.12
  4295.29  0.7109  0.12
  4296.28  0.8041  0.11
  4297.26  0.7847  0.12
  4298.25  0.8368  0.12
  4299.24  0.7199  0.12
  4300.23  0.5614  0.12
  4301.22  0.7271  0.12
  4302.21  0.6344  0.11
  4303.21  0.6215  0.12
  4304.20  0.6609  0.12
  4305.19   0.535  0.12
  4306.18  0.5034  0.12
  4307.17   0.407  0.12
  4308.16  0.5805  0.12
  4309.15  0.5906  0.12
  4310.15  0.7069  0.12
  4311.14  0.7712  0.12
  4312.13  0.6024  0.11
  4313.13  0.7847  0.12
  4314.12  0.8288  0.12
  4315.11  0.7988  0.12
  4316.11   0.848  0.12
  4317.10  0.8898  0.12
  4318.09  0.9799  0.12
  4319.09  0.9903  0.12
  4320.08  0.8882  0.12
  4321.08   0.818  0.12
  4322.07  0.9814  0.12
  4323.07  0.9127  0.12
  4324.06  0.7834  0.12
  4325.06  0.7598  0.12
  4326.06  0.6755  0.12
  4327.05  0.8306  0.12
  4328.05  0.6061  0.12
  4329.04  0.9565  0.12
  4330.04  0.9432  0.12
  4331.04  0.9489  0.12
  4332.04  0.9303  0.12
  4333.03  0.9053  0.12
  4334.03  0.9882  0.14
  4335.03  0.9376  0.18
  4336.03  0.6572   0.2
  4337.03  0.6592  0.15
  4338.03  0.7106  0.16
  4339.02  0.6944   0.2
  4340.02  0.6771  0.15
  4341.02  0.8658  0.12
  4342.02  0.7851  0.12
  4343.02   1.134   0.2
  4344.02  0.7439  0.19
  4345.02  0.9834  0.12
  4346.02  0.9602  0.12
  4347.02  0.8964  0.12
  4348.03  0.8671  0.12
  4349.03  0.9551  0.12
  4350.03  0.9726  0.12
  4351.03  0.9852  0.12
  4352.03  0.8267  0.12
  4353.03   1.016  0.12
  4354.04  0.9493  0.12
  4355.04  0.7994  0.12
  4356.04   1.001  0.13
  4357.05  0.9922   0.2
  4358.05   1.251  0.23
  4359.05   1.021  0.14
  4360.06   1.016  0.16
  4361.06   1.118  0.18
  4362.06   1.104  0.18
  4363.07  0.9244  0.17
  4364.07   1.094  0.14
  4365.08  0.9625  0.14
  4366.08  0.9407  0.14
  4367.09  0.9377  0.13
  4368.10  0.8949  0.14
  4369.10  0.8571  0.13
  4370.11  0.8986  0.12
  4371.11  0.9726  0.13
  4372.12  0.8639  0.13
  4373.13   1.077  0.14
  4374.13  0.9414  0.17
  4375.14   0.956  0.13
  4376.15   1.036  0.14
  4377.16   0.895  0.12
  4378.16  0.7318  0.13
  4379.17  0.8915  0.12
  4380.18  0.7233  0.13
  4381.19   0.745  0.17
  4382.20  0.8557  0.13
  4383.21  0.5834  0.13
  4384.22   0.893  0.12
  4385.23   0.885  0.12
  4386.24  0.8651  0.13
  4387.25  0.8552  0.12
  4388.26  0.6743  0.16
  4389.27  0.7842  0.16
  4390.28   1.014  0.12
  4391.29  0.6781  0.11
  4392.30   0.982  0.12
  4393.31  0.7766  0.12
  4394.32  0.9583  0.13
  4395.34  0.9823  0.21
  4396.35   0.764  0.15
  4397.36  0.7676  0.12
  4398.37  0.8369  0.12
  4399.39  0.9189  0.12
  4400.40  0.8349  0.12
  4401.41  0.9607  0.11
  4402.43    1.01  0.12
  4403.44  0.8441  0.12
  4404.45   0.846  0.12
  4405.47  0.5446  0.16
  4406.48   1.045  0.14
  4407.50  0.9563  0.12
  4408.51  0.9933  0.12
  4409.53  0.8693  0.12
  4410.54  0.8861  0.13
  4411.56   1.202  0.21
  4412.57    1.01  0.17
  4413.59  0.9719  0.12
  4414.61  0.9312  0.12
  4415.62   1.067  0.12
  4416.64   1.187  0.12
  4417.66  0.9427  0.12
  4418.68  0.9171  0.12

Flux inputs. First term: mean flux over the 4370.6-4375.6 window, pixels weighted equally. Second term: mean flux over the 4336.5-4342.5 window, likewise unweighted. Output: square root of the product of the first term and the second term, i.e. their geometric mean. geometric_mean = 0.84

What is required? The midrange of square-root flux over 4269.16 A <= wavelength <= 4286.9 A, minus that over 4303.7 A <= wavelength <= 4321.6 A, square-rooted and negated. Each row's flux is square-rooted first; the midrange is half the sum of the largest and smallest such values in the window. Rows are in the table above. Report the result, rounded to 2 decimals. -0.23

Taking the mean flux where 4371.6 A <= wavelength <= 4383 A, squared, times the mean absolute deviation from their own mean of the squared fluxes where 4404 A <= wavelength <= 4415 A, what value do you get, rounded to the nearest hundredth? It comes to 0.15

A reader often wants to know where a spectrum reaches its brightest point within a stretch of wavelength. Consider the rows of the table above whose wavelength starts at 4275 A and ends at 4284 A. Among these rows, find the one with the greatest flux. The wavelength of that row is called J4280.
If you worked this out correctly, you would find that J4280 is 4281.46 A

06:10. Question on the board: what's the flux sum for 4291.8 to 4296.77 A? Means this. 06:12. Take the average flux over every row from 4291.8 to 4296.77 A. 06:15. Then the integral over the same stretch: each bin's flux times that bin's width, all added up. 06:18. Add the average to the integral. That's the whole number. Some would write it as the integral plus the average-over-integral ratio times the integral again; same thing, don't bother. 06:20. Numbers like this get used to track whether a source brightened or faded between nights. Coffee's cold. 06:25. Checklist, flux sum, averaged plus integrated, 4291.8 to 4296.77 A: 4.2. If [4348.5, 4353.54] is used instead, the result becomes 5.7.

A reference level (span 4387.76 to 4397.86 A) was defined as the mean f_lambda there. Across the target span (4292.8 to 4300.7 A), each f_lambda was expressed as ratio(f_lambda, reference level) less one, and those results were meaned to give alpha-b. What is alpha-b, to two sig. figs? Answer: -0.15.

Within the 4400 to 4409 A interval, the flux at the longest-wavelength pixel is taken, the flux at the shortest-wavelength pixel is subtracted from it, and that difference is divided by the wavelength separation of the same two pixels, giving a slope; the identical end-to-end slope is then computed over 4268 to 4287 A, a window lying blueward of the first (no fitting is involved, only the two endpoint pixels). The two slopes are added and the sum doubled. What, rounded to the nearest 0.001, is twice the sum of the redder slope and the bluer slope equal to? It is 0.013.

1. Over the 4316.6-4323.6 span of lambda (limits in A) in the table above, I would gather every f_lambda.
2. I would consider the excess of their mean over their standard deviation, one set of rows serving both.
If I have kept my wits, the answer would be 0.86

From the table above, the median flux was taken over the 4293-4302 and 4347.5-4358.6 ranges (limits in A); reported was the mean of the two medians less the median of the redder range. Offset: -0.12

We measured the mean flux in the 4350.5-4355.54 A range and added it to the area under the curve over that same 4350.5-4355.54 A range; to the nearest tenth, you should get 5.5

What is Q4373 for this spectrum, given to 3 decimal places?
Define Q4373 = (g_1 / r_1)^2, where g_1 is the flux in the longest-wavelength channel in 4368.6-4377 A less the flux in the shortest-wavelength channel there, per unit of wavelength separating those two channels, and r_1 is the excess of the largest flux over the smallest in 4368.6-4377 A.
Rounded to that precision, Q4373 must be 0.013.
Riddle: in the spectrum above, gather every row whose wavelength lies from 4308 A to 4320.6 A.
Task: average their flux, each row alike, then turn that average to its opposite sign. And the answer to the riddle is -0.79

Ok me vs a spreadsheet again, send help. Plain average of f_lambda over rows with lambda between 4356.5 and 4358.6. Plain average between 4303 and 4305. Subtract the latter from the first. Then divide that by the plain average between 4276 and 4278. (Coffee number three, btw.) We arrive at 0.7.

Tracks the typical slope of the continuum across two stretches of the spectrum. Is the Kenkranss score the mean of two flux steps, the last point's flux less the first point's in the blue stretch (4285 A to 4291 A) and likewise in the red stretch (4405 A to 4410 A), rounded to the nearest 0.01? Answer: 0.34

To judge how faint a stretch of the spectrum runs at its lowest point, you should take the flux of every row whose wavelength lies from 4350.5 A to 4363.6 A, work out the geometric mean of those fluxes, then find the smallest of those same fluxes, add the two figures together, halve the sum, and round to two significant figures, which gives 0.90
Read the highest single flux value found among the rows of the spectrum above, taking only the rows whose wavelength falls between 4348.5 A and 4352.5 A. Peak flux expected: 0.9852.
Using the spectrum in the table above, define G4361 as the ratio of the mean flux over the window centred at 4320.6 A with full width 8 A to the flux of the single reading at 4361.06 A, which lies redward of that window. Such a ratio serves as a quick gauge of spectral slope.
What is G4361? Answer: 0.810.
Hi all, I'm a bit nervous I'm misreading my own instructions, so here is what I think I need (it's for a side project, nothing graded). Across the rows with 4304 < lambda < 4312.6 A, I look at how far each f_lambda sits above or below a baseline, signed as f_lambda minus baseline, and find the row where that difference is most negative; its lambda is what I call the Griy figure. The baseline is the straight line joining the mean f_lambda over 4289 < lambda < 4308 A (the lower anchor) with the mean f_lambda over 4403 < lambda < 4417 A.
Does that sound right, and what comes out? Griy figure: 4307.17 A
